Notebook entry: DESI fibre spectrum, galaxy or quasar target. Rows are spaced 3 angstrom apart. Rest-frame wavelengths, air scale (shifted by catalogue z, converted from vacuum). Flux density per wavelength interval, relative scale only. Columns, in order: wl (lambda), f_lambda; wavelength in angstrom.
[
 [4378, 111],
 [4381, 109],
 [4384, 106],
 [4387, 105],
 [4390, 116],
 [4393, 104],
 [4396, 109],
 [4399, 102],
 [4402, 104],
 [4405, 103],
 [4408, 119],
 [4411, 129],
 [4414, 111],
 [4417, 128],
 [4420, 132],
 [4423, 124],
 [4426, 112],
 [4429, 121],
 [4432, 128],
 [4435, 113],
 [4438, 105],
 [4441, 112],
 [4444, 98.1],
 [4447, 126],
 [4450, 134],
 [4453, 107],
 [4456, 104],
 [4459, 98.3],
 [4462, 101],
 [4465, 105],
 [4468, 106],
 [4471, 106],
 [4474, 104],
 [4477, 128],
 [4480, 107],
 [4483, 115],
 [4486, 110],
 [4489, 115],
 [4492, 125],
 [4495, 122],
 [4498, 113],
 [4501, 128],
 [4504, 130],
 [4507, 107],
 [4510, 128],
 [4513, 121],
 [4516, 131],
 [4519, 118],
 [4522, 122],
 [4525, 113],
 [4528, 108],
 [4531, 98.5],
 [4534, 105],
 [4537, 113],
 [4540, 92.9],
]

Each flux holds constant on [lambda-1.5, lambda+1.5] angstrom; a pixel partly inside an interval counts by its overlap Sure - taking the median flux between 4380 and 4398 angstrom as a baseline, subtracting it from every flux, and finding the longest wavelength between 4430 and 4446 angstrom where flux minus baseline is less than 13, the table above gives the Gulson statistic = 4444 angstrom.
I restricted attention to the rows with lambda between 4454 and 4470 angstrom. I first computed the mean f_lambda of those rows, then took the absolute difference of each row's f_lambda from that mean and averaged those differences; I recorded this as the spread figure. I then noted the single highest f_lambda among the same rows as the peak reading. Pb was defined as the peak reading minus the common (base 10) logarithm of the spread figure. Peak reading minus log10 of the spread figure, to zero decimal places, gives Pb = 106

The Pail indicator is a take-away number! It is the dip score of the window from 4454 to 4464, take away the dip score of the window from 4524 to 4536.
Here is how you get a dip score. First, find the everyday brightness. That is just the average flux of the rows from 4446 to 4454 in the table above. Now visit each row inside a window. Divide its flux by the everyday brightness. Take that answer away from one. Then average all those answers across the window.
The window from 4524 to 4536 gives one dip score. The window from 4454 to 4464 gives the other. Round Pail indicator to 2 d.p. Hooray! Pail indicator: 0.04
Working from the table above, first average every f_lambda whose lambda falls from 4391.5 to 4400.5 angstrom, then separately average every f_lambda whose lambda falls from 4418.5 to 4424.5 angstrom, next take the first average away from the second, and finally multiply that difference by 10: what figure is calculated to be 230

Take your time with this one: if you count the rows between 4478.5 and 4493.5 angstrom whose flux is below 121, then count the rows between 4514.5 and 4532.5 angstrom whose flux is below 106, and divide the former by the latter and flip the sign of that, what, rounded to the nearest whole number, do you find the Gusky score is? -4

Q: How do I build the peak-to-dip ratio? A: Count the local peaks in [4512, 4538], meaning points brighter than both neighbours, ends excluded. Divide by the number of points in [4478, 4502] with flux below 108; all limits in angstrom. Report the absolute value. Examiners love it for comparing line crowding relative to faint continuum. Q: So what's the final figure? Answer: 2.0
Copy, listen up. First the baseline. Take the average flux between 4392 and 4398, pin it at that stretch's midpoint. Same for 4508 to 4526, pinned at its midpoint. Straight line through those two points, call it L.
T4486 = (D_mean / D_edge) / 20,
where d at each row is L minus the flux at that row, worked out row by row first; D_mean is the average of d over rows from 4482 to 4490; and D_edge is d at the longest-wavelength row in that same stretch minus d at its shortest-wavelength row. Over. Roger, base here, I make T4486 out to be 0.32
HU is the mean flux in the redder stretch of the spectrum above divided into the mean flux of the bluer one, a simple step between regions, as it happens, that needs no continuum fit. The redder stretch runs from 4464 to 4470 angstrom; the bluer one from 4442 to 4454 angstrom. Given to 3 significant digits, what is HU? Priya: 1.10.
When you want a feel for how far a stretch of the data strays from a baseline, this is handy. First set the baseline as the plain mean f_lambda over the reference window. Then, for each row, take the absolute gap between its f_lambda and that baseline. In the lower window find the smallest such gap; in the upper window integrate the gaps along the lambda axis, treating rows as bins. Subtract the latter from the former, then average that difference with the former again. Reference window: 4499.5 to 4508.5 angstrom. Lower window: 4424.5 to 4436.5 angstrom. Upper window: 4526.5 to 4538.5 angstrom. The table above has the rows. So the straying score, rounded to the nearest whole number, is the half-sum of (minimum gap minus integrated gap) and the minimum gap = -93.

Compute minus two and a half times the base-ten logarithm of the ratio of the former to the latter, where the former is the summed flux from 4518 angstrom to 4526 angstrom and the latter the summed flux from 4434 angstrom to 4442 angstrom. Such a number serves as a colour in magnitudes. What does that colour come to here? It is -0.073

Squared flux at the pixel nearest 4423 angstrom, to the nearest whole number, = 15376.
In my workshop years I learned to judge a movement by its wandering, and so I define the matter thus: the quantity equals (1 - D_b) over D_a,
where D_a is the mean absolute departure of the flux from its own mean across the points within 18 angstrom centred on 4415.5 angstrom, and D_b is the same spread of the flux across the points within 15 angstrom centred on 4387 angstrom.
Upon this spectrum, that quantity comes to -0.4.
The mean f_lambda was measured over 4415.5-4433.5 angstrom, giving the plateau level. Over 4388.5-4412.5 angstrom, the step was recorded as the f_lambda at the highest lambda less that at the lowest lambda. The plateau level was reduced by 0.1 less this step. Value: 137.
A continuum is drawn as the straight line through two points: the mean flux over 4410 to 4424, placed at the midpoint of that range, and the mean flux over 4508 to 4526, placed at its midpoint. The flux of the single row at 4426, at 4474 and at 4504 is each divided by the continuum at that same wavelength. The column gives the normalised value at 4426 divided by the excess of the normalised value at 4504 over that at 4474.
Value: 4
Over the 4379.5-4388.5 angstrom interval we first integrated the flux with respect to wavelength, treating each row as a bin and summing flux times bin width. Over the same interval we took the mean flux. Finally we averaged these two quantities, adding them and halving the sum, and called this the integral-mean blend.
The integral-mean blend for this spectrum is 533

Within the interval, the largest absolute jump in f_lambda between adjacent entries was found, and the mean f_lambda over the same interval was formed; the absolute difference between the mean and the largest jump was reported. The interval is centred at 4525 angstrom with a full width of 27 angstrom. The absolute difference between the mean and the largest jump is 101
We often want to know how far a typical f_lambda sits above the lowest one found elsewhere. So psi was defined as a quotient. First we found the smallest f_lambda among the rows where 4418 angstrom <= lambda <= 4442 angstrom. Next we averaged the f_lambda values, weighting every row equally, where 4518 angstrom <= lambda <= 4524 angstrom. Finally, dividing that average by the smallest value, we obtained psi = 1.14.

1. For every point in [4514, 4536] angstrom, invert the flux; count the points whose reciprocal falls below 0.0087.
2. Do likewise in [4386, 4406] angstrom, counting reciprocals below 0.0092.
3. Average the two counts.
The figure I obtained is 2.5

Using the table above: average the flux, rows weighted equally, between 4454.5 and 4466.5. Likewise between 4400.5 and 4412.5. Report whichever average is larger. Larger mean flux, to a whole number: 114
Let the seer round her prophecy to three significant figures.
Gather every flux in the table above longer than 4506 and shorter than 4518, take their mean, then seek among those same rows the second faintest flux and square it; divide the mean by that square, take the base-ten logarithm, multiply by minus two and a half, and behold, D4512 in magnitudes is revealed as 5.20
